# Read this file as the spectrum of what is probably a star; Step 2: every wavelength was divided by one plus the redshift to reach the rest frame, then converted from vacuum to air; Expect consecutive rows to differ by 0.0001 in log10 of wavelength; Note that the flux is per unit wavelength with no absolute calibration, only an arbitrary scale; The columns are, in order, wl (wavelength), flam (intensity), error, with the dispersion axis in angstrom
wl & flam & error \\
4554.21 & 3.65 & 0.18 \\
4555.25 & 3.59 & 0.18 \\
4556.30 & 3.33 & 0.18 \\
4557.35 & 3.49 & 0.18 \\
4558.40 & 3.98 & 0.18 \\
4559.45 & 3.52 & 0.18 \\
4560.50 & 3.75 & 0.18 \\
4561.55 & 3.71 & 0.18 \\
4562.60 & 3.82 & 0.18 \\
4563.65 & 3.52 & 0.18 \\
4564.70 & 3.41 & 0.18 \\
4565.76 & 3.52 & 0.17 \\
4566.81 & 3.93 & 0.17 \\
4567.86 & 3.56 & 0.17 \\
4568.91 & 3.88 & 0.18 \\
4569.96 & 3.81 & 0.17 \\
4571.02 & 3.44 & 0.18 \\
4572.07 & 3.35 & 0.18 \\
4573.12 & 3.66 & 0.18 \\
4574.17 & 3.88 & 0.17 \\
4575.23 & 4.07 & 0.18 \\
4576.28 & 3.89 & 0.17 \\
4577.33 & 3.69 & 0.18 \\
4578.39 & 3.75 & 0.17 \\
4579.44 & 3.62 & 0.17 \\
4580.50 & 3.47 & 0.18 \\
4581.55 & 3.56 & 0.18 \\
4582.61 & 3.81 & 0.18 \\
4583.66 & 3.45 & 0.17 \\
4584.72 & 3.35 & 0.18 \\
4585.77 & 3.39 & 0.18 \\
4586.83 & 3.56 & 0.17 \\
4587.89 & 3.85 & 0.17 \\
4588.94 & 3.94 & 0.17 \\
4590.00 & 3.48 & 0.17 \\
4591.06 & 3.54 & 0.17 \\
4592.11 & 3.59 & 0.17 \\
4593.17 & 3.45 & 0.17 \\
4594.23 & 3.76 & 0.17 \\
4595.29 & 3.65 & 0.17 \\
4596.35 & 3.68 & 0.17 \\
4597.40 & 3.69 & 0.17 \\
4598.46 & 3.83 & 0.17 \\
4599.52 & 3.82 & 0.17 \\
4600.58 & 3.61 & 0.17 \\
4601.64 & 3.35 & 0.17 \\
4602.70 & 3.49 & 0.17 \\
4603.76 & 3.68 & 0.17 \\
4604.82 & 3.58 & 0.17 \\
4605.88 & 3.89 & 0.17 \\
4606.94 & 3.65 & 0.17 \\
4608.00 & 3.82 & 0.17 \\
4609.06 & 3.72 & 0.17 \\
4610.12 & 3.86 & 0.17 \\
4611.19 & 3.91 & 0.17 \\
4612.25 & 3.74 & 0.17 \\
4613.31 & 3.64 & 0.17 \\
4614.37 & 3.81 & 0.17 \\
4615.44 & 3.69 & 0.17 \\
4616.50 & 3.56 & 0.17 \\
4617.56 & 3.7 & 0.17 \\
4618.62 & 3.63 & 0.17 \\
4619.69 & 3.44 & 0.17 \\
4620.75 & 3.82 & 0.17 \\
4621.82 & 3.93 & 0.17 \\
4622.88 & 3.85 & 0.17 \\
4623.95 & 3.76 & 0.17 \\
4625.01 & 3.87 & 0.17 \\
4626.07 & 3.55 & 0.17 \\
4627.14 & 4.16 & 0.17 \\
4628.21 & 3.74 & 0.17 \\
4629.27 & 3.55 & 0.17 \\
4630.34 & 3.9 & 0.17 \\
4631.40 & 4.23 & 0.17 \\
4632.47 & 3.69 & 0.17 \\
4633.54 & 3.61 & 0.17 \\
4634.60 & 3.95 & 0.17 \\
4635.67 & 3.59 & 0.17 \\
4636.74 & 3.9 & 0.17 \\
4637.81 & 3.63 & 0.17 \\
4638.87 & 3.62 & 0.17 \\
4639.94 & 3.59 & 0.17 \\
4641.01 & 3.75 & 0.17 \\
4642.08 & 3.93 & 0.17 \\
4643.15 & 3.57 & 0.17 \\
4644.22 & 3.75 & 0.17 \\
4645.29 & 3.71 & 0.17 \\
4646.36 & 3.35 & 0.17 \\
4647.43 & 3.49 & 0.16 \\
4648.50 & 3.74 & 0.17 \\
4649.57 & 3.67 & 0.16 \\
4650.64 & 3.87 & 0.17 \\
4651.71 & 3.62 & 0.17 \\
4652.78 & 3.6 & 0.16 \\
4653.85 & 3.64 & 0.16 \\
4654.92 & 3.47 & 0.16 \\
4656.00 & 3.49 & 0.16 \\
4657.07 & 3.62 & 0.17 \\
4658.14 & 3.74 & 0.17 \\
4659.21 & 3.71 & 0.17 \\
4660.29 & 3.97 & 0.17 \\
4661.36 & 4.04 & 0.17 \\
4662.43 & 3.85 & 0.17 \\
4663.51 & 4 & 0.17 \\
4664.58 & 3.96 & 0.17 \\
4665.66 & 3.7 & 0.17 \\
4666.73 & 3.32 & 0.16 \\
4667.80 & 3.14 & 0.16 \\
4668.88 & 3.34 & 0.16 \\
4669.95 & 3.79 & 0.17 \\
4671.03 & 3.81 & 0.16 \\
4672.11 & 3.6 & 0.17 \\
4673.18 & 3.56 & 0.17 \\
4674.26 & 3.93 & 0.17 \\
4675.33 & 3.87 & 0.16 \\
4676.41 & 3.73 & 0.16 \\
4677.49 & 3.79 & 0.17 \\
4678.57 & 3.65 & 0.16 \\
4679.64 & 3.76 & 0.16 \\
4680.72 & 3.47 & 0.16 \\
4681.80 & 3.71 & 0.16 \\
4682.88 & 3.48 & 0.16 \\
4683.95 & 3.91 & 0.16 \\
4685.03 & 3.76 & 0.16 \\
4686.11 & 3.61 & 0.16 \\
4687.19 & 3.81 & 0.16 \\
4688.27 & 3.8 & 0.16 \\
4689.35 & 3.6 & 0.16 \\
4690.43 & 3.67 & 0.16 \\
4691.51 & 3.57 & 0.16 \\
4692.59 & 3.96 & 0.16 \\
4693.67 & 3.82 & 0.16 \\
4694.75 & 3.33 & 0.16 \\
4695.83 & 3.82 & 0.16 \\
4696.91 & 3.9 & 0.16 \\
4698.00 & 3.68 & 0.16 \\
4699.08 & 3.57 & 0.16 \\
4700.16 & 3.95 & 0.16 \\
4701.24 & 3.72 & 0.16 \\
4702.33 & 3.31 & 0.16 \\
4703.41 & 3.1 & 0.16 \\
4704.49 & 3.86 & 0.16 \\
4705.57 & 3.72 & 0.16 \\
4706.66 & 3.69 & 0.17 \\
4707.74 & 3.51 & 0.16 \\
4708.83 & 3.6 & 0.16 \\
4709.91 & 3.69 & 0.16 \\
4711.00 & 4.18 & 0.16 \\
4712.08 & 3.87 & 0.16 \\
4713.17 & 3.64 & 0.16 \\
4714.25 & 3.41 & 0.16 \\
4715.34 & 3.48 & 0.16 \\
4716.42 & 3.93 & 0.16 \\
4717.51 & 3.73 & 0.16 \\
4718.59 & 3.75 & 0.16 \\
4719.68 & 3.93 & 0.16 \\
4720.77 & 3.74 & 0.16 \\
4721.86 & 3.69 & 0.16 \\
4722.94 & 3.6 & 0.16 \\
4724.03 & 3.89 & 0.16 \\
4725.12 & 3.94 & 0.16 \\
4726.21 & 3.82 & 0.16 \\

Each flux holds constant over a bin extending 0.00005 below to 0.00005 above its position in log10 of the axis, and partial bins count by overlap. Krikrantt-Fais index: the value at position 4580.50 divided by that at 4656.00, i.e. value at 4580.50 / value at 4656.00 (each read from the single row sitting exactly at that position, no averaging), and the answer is 0.994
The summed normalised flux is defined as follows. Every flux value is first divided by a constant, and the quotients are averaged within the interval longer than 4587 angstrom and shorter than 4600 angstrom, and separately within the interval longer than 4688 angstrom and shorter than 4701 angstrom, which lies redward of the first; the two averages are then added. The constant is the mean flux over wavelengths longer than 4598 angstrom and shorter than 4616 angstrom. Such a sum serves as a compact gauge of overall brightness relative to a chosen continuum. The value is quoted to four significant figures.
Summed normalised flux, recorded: 1.997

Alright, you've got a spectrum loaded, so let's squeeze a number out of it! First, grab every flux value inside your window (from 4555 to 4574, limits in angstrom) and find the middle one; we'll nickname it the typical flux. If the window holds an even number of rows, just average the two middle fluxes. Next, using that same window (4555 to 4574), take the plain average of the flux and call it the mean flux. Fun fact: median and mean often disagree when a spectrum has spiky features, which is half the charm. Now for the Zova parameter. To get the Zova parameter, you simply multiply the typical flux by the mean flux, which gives 13.0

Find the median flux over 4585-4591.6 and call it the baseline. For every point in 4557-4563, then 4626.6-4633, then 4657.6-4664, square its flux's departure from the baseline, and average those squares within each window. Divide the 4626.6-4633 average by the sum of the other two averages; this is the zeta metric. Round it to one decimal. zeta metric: 0.9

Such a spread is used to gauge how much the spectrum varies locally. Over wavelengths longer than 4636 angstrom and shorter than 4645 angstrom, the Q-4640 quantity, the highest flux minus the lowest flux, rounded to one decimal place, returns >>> 0.4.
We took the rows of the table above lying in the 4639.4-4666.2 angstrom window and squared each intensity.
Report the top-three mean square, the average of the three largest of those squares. 16.0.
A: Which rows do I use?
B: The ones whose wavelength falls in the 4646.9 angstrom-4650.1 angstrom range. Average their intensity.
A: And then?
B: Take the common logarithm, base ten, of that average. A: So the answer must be 0.560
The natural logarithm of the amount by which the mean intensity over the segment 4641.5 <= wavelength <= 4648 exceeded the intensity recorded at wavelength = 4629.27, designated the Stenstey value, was -2.5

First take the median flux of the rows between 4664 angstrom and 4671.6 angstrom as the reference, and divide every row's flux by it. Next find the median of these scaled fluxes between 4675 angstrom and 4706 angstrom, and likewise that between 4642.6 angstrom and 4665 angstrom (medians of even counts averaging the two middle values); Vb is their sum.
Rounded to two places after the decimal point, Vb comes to 2.01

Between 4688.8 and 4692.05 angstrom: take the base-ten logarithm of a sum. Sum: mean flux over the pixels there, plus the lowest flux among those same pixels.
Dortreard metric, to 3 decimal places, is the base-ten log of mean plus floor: 0.856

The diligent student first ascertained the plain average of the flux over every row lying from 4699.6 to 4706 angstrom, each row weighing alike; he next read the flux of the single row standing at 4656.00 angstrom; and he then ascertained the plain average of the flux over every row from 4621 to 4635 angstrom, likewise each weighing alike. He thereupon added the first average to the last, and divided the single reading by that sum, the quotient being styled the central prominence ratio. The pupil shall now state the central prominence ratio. 0.469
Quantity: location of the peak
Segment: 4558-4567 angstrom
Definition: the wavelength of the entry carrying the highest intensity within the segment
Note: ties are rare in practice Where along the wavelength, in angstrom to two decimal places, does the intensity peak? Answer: 4558.40 angstrom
